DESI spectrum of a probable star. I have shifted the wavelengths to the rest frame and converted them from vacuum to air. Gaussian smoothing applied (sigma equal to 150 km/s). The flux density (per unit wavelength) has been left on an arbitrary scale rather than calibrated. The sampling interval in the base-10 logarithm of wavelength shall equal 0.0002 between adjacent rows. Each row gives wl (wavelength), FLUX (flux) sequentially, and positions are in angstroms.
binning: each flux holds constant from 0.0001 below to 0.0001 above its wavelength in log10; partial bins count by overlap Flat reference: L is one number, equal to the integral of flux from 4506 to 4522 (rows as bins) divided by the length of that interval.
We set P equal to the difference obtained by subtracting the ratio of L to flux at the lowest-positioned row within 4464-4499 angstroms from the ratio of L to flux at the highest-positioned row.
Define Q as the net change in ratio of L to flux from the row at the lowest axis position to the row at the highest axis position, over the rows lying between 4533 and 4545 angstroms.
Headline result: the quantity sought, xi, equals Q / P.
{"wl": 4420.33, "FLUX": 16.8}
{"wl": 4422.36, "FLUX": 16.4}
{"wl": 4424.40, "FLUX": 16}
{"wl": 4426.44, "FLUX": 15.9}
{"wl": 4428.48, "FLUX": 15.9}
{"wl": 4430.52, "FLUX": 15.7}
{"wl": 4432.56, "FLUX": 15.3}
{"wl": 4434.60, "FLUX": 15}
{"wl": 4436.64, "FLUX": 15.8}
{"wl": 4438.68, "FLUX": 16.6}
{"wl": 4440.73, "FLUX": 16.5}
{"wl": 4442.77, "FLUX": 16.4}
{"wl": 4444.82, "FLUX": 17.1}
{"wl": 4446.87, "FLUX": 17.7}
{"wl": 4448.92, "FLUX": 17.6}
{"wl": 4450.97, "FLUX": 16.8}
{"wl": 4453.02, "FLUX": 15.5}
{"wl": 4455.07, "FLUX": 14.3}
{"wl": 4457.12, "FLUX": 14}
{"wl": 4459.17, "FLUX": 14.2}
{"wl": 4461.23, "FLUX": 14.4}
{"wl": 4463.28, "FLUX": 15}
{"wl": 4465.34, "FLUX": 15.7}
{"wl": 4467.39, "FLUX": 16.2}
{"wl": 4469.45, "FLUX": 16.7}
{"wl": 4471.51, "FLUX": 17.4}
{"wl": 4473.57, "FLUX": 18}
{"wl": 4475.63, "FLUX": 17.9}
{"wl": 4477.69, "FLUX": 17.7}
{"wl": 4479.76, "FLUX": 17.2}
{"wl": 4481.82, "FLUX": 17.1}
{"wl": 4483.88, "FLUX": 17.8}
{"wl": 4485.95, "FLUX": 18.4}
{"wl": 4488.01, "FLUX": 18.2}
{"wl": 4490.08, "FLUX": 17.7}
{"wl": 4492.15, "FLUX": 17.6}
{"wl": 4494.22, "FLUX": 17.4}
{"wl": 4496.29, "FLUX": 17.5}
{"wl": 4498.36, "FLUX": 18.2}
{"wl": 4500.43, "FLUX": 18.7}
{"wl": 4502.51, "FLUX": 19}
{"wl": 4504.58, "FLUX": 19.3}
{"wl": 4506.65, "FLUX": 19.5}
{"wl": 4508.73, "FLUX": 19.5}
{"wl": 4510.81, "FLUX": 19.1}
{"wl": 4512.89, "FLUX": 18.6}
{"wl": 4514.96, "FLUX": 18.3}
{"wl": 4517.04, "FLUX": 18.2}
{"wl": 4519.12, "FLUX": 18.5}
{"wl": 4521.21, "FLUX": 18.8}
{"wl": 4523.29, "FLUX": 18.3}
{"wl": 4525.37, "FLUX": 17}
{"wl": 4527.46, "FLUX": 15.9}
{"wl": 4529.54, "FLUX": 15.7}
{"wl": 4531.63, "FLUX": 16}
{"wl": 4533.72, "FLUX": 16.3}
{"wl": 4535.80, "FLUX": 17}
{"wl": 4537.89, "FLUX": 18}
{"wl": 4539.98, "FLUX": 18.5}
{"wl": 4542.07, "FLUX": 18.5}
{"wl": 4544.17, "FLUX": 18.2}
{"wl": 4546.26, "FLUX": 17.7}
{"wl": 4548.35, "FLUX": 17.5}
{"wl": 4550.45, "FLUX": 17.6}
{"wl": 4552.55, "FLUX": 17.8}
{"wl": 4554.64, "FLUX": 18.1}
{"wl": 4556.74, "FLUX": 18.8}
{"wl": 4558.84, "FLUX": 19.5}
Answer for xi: 0.7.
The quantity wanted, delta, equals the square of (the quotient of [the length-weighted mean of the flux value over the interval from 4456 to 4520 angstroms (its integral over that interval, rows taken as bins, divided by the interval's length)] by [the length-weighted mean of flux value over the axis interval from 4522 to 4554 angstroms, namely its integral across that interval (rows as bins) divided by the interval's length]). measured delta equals 1.02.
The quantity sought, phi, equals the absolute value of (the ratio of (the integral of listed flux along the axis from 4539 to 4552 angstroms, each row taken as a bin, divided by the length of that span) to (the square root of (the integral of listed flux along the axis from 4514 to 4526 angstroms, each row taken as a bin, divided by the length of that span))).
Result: 4.2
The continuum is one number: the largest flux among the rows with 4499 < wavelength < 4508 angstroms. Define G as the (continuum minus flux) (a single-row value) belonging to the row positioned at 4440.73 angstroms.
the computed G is 3.0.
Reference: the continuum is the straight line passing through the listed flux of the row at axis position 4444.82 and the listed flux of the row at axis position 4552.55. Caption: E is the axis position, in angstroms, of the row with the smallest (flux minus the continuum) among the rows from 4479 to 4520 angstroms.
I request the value 4481.82 angstroms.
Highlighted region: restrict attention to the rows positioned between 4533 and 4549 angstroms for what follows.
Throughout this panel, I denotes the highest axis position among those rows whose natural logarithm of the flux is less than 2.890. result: 4548.35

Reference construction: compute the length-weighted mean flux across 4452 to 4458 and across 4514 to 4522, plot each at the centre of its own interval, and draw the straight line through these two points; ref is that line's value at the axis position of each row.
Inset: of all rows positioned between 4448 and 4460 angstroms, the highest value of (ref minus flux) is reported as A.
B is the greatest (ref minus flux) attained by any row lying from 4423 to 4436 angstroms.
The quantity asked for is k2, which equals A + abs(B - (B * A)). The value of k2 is 1.2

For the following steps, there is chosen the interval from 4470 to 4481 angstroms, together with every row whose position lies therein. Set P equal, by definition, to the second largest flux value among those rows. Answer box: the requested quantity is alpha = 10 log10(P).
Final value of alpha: 12.5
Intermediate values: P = 17.9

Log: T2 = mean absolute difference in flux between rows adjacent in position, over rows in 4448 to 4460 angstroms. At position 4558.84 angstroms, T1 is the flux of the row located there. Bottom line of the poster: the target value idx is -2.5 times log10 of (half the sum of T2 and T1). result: -2.514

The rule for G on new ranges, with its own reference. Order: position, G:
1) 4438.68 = 2.9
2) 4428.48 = 3.6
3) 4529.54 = 3.8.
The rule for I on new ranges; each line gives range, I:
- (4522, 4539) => 4535.80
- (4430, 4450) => 4448.92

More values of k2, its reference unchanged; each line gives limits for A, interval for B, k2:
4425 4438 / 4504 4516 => -1.4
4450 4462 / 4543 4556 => 1.4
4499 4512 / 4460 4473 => 0.1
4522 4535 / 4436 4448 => 8.9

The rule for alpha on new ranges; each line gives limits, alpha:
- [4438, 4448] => 12.3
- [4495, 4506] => 12.8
